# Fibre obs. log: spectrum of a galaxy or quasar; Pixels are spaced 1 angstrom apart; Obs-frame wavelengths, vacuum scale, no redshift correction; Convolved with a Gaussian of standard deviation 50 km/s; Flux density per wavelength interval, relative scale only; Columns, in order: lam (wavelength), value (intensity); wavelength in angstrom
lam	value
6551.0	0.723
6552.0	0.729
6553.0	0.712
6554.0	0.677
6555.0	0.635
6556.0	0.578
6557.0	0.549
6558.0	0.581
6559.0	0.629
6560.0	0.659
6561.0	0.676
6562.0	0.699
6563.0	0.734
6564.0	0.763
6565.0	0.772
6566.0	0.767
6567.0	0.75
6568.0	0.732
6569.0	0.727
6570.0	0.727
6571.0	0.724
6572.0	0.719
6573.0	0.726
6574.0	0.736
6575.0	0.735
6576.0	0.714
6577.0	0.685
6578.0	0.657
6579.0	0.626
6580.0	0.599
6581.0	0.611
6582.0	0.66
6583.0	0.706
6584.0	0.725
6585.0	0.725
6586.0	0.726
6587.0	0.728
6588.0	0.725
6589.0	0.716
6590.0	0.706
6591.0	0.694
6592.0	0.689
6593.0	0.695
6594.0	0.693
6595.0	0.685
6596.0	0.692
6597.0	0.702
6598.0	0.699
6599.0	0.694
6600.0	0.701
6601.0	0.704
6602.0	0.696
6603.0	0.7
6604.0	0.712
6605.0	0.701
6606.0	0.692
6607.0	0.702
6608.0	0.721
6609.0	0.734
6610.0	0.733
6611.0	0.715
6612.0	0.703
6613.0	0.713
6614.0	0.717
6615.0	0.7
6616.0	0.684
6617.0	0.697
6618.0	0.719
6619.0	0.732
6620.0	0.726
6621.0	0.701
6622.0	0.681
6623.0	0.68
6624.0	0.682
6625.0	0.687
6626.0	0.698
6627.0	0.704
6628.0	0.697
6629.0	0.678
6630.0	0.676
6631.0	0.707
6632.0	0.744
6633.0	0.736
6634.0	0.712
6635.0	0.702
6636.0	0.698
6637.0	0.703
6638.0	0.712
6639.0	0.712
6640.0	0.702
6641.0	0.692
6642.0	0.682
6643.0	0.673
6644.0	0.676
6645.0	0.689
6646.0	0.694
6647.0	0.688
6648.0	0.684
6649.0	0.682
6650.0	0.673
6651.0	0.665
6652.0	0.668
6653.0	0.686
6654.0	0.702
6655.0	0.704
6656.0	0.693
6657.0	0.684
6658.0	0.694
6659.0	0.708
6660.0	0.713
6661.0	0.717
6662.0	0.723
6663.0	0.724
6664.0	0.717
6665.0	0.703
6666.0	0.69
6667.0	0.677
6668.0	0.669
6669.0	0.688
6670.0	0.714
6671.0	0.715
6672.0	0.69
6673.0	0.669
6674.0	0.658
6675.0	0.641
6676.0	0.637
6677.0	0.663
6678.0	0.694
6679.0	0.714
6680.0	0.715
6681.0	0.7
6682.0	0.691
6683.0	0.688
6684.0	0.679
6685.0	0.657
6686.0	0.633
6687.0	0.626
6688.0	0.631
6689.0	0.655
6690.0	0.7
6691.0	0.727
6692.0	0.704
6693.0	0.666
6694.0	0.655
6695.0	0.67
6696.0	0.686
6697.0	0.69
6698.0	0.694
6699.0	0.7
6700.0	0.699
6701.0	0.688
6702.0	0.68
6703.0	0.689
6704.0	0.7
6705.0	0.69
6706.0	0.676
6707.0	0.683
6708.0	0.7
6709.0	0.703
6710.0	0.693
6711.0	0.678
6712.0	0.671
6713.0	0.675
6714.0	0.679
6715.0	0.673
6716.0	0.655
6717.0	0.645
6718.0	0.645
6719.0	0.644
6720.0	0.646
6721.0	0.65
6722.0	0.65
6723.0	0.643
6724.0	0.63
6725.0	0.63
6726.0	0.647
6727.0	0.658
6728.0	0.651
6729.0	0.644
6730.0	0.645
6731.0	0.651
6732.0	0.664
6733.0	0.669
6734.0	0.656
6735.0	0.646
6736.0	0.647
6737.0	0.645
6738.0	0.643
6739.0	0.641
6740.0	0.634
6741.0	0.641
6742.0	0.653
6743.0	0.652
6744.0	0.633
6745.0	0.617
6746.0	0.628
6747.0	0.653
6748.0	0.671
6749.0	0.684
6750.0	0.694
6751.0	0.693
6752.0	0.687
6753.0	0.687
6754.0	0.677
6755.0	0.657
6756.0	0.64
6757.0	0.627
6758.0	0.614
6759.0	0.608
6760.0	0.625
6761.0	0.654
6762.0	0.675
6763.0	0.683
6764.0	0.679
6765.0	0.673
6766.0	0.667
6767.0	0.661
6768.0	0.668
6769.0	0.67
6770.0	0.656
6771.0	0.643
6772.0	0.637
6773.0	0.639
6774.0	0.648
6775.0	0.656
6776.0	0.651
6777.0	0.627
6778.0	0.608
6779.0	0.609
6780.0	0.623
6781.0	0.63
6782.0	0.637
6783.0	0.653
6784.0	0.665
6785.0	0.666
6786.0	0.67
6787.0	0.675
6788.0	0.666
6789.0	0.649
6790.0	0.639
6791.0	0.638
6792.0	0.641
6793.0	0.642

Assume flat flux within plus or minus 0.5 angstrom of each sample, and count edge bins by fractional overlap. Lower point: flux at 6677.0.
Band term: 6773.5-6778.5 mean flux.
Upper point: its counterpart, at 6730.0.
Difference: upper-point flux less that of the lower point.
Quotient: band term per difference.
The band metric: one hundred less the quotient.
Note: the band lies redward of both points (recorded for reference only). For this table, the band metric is 135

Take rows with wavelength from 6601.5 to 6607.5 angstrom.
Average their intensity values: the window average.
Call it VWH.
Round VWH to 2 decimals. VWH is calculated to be 0.70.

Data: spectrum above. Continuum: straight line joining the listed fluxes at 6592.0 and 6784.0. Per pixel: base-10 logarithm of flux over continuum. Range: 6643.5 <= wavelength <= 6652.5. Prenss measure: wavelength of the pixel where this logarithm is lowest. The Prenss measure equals 6651.0 angstrom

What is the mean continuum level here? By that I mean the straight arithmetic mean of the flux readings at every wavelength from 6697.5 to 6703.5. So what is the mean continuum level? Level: 0.692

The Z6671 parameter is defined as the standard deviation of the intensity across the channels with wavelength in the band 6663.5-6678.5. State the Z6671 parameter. 0.025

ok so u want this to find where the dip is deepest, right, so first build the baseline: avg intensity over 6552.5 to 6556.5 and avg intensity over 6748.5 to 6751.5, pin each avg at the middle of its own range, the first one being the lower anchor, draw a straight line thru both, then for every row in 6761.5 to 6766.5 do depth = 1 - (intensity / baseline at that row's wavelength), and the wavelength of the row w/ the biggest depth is 6766.0 angstrom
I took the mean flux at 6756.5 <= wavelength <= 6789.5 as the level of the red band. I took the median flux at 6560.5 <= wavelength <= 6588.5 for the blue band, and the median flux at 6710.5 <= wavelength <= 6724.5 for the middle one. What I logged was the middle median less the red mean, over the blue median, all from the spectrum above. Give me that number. 0.00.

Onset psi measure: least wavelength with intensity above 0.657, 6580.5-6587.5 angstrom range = 6582.0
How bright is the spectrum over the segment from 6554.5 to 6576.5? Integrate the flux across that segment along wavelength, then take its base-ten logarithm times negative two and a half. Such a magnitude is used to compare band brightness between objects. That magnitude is -2.96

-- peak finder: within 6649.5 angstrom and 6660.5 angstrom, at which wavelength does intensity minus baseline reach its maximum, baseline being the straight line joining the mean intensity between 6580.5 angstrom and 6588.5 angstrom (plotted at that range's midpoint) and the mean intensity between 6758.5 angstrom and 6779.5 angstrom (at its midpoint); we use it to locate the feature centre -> 6660.0 angstrom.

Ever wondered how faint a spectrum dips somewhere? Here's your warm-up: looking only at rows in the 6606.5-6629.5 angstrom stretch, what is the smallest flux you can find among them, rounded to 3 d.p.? 0.678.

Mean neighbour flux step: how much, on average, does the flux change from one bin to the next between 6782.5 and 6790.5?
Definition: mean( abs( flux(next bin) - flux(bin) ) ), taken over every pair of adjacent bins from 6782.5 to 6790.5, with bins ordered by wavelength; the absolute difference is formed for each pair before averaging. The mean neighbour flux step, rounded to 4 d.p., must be 0.0083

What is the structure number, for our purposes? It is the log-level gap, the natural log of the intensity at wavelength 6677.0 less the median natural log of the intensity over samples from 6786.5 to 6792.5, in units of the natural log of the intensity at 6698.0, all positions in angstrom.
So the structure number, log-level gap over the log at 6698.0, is -0.08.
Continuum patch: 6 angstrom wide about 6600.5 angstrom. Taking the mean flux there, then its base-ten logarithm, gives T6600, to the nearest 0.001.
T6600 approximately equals -0.156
